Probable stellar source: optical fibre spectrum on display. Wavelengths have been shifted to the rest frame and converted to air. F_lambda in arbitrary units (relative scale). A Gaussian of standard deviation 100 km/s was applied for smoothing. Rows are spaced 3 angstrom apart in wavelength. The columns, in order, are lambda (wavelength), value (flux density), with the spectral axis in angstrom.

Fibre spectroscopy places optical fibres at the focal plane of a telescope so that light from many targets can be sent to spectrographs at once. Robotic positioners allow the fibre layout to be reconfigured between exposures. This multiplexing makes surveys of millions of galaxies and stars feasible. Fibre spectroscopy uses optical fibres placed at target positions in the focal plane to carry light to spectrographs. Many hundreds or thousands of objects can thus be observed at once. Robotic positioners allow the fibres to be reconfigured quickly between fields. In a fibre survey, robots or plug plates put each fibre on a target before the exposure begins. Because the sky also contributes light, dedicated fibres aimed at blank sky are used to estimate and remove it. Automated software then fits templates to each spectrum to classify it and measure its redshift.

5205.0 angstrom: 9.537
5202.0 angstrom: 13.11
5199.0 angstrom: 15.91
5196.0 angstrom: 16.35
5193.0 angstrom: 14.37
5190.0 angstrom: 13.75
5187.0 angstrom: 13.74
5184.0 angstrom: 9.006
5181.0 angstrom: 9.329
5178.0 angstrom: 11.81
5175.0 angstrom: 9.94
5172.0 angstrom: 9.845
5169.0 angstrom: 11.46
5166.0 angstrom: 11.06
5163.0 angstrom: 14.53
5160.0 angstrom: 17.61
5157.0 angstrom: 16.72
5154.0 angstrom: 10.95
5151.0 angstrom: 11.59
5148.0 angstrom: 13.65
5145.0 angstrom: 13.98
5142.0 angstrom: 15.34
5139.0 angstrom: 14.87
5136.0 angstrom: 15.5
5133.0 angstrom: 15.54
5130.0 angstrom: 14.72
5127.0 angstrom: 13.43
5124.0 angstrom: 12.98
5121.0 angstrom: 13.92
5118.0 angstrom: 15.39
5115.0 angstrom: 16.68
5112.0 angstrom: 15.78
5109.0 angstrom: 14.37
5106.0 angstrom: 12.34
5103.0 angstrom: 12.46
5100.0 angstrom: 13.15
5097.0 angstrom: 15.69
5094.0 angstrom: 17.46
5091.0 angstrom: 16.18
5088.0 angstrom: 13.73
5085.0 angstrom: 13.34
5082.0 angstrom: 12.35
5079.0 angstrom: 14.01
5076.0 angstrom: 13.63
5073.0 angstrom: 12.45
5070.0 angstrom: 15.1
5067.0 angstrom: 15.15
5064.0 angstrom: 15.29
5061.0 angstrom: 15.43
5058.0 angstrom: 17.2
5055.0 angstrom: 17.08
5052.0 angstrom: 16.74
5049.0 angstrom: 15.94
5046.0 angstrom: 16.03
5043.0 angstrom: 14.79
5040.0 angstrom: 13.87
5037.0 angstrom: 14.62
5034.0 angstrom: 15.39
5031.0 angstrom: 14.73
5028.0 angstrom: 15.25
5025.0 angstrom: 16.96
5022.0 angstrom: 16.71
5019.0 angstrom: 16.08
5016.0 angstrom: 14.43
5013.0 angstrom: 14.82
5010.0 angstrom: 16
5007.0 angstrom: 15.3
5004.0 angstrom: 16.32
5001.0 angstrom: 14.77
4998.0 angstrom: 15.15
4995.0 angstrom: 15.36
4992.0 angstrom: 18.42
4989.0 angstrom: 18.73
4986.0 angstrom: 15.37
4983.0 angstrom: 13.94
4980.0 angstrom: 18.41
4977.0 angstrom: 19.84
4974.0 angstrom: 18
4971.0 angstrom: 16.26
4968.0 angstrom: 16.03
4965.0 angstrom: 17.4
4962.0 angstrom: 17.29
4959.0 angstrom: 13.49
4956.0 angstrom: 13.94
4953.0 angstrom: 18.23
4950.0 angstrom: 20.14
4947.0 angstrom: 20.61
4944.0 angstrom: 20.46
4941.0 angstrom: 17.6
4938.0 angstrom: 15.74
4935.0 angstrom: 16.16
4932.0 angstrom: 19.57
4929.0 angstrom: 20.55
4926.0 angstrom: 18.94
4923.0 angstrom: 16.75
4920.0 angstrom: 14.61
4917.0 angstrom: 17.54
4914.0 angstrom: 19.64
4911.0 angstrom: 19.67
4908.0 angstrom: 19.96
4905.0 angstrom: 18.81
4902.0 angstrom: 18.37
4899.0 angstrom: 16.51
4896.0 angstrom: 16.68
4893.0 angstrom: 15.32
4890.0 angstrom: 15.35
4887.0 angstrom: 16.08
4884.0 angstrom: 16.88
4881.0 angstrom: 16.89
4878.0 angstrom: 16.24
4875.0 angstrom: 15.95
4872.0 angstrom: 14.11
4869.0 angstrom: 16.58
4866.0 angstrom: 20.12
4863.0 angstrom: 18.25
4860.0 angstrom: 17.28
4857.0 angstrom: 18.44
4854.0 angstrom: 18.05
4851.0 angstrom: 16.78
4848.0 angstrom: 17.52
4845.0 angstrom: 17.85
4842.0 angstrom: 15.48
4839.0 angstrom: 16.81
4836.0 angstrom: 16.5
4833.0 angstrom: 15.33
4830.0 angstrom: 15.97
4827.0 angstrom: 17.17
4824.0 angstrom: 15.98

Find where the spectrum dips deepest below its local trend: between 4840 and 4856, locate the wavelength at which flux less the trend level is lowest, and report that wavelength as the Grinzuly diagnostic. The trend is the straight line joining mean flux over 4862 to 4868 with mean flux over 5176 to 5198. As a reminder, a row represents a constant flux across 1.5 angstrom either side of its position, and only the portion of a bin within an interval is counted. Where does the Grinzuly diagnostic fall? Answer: 4842.0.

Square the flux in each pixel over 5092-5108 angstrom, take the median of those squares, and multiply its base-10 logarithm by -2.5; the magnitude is -5.59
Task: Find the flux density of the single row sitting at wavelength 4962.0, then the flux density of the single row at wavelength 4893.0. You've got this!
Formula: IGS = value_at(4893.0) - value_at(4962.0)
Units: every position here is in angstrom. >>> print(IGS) -2.0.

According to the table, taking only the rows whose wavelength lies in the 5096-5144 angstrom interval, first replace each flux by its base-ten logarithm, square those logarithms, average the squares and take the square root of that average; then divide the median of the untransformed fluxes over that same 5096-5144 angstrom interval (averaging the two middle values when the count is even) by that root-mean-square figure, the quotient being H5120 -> 12.7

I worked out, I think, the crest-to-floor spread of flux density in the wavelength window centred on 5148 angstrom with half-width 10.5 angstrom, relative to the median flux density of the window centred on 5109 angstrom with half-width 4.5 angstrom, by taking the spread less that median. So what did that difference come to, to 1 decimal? -8.6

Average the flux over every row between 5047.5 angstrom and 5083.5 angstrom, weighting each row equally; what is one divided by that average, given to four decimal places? 0.0665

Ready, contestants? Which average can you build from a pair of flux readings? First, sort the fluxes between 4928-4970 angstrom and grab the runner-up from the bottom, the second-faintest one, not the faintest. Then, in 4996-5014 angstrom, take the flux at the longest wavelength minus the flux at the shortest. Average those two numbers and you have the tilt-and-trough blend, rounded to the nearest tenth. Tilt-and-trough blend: 6.8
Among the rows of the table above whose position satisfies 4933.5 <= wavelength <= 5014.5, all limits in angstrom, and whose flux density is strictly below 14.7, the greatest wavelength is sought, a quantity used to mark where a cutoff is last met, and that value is 4983.0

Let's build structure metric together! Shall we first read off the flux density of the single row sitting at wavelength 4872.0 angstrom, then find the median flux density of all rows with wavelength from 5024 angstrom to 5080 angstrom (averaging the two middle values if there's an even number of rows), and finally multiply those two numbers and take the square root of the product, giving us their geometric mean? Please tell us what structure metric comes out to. 14.7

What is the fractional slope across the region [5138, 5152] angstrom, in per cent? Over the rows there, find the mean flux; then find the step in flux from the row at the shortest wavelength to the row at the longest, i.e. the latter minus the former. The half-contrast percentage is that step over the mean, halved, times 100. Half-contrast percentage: -12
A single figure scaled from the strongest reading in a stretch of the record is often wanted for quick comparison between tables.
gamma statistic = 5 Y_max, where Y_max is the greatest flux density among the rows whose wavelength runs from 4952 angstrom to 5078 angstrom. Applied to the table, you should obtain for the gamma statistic 99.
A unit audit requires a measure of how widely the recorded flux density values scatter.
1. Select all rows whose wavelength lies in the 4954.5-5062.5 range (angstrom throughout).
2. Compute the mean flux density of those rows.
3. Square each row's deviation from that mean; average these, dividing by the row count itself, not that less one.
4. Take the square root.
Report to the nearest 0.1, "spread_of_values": 1.5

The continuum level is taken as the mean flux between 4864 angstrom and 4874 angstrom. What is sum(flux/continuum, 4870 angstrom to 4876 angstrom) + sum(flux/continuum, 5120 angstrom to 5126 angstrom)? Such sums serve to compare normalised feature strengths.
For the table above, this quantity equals 3.36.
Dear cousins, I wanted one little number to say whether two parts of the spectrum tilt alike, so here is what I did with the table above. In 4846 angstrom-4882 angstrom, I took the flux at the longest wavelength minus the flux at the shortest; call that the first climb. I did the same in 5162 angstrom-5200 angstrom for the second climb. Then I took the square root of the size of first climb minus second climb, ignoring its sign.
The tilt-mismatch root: 1.42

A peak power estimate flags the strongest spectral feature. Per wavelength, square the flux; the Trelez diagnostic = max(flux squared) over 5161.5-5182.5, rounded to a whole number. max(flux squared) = 211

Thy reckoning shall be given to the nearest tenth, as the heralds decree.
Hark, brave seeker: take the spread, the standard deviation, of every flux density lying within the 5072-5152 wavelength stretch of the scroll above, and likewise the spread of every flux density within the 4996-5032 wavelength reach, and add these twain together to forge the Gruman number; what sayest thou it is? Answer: 2.3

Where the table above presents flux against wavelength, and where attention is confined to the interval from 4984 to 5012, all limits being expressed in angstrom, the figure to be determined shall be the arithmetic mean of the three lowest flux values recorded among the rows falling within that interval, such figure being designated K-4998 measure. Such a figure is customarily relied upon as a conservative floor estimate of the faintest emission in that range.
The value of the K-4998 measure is 15.1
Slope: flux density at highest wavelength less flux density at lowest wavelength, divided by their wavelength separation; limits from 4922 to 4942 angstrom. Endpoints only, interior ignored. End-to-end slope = 0.047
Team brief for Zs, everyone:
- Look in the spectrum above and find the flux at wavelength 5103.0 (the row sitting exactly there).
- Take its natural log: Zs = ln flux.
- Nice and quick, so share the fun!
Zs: 2.52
